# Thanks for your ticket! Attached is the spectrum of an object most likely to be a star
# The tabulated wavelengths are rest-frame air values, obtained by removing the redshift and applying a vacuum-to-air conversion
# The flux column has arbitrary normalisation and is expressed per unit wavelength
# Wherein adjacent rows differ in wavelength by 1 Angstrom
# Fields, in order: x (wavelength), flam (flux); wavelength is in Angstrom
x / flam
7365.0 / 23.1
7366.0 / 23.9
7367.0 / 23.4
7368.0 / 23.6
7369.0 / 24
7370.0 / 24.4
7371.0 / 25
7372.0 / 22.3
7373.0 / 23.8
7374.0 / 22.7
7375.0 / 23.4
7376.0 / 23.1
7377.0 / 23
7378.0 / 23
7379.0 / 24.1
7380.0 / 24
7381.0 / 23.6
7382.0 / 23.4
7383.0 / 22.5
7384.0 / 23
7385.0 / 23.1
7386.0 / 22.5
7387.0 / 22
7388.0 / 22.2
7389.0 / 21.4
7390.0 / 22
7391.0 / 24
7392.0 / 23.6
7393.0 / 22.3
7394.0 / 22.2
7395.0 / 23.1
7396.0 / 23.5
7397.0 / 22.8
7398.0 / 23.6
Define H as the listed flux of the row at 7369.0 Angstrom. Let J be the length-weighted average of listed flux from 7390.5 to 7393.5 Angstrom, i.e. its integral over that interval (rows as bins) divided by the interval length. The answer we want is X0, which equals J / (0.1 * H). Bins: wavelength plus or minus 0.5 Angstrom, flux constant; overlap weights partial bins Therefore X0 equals 9.7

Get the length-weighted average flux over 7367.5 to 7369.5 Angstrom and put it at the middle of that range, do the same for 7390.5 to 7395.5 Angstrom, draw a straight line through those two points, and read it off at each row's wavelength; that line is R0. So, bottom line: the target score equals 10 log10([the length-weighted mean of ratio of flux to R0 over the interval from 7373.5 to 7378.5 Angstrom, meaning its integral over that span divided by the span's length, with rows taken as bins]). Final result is -0.10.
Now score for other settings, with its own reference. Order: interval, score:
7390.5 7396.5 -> 0.02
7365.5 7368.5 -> -0.04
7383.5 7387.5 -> -0.12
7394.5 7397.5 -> 0.04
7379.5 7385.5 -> -0.02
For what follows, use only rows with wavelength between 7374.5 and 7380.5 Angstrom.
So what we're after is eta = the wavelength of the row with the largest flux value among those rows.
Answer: 7379.0 Angstrom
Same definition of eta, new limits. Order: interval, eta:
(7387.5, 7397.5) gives 7391.0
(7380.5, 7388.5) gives 7381.0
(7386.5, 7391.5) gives 7391.0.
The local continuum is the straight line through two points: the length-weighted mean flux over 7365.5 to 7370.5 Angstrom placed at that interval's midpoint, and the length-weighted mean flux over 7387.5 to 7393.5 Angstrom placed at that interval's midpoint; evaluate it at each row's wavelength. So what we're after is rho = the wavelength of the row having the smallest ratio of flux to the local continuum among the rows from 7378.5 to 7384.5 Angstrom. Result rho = 7383.0 Angstrom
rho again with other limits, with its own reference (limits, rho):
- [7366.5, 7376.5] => 7372.0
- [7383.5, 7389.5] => 7389.0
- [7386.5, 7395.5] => 7389.0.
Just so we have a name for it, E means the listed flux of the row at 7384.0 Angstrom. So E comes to 23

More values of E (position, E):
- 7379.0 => 24.1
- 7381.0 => 23.6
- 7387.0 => 22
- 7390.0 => 22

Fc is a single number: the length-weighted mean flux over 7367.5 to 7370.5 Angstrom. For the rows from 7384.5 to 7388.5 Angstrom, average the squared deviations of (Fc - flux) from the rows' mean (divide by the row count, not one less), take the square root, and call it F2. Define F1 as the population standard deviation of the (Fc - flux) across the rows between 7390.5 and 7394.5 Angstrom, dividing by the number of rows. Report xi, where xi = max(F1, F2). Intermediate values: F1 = 0.79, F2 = 0.42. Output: 0.79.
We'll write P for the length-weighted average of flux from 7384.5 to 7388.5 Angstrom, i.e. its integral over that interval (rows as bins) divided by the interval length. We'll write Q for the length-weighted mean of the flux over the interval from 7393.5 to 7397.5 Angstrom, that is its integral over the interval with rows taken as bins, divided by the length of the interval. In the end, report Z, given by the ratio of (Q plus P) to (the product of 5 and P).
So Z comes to 0.404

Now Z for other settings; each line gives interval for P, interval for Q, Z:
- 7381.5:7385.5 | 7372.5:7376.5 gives 0.402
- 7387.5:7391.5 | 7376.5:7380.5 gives 0.410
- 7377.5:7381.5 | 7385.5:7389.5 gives 0.386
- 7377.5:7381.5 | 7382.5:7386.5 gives 0.392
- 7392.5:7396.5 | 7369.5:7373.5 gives 0.410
